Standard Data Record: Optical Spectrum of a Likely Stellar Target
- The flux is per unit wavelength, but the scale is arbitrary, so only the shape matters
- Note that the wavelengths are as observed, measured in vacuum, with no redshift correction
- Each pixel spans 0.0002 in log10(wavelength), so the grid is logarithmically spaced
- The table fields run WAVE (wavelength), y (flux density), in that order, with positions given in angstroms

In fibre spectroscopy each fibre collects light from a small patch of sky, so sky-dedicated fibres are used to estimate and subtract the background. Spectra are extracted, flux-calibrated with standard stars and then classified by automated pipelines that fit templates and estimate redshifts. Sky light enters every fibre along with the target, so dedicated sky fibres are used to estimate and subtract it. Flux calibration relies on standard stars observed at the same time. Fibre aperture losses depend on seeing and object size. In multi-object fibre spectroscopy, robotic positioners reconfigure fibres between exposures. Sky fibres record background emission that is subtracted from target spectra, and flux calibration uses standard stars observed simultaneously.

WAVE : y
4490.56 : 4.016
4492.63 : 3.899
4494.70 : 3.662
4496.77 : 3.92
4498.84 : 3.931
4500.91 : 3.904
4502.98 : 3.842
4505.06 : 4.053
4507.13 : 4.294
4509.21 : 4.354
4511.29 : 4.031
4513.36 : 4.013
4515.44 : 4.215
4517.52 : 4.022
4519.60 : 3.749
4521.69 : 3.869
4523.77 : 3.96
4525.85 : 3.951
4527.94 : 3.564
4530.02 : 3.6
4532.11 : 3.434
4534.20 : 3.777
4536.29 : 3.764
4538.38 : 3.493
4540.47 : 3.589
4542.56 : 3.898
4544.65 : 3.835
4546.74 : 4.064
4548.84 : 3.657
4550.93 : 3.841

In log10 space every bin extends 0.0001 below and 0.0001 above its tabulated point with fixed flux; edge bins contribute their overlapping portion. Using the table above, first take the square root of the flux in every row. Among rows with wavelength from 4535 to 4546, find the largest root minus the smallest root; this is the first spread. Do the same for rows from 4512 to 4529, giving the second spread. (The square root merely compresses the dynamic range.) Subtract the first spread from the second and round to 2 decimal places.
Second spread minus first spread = 0.06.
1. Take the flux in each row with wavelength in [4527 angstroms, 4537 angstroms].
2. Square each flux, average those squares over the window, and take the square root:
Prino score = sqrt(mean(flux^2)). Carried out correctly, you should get 3.63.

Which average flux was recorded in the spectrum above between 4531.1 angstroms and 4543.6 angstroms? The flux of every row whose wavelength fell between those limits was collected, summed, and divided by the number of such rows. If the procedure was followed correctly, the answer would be 3.66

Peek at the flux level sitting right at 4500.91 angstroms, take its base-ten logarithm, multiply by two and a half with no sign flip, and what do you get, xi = 1.48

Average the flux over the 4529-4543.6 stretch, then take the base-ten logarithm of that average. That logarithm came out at 0.562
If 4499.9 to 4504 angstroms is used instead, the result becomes 0.588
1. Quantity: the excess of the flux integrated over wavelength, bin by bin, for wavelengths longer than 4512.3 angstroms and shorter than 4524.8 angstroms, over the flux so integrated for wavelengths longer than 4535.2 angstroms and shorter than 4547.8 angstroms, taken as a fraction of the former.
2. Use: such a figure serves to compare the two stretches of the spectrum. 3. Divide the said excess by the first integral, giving 0.04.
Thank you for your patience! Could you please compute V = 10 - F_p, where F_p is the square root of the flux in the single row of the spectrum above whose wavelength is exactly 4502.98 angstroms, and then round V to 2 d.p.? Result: 8.04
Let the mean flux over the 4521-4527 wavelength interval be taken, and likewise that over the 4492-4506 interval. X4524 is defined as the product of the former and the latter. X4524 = 15.3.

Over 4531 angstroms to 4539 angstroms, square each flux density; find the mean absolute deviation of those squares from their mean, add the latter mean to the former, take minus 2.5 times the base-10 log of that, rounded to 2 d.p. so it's -2.88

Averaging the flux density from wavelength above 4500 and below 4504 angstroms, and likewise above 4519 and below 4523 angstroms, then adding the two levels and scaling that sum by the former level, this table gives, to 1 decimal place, 29.8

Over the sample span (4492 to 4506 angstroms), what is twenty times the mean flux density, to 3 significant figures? 77.7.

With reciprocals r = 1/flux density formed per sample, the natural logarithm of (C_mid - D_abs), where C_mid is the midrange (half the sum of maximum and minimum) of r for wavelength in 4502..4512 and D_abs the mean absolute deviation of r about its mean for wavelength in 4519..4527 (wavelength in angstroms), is -1.43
